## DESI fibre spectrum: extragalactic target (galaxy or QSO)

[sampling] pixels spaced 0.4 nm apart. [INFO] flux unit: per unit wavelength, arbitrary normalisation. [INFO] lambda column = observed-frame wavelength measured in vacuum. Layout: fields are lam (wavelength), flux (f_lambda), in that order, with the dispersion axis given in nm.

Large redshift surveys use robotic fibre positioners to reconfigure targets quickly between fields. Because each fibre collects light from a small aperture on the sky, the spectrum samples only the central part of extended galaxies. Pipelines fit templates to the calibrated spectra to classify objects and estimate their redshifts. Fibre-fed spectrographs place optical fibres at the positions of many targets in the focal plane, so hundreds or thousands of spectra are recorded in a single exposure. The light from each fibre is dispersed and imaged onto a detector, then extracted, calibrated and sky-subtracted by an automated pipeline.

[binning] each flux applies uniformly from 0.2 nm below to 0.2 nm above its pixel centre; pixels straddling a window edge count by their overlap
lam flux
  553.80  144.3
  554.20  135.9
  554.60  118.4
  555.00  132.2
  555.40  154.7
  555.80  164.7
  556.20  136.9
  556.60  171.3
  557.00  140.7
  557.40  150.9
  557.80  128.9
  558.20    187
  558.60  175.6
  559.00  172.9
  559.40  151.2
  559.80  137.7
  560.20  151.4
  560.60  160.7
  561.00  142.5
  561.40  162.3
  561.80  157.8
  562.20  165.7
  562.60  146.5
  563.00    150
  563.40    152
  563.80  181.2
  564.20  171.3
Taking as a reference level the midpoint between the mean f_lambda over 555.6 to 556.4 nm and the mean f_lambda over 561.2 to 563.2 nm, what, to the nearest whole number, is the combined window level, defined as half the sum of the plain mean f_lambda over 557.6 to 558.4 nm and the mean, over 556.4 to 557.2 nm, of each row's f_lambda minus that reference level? 80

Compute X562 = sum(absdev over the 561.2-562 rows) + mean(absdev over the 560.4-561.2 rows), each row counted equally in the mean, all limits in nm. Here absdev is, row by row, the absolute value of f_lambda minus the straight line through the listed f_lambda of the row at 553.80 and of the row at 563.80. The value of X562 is 45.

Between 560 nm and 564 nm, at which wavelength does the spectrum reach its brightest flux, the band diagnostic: 563.80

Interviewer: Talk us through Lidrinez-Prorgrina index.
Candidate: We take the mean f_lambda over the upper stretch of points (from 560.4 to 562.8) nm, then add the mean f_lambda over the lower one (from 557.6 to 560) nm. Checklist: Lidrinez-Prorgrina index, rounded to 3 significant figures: 315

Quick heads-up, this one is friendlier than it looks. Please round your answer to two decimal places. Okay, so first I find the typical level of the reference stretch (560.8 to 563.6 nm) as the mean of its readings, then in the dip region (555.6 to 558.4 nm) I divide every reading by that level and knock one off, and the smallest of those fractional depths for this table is -0.16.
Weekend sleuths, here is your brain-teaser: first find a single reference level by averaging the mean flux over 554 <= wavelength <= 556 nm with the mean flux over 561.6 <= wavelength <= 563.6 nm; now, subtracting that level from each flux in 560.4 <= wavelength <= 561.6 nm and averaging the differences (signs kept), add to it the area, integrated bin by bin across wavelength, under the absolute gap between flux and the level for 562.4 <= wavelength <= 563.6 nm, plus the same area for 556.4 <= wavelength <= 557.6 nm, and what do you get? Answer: 24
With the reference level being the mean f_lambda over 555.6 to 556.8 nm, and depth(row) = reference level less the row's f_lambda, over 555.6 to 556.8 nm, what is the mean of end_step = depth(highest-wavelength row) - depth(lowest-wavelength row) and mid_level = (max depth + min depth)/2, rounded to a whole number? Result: -2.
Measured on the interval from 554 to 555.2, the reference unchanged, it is 17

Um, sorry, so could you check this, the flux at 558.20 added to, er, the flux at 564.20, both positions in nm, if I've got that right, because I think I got 358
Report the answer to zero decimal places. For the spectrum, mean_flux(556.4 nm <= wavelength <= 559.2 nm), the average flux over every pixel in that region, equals 161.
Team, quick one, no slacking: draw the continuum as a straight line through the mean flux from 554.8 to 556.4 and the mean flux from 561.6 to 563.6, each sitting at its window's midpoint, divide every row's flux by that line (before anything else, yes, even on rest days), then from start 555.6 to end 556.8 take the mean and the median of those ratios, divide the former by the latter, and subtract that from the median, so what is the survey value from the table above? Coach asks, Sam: 0.16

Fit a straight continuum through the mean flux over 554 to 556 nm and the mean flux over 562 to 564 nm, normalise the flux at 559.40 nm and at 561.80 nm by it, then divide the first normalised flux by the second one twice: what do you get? 1.0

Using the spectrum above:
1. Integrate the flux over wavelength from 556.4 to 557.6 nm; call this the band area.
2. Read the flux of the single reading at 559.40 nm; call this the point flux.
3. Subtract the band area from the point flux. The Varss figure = -34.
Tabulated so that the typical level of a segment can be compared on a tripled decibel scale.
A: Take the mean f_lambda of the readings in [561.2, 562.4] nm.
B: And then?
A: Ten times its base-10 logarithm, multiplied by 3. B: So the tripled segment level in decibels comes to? 66.3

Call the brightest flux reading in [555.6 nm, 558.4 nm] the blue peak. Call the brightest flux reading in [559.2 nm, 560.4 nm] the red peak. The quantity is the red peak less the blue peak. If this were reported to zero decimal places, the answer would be -36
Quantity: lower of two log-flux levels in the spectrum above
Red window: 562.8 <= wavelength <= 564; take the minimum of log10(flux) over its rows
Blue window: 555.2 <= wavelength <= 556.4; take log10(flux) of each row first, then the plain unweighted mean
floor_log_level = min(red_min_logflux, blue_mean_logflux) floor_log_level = 2.176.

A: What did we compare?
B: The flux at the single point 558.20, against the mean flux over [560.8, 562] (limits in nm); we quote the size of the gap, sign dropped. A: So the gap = 33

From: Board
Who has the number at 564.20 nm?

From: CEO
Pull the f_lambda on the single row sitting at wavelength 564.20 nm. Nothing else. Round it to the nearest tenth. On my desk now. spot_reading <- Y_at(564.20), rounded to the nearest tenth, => 171.3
